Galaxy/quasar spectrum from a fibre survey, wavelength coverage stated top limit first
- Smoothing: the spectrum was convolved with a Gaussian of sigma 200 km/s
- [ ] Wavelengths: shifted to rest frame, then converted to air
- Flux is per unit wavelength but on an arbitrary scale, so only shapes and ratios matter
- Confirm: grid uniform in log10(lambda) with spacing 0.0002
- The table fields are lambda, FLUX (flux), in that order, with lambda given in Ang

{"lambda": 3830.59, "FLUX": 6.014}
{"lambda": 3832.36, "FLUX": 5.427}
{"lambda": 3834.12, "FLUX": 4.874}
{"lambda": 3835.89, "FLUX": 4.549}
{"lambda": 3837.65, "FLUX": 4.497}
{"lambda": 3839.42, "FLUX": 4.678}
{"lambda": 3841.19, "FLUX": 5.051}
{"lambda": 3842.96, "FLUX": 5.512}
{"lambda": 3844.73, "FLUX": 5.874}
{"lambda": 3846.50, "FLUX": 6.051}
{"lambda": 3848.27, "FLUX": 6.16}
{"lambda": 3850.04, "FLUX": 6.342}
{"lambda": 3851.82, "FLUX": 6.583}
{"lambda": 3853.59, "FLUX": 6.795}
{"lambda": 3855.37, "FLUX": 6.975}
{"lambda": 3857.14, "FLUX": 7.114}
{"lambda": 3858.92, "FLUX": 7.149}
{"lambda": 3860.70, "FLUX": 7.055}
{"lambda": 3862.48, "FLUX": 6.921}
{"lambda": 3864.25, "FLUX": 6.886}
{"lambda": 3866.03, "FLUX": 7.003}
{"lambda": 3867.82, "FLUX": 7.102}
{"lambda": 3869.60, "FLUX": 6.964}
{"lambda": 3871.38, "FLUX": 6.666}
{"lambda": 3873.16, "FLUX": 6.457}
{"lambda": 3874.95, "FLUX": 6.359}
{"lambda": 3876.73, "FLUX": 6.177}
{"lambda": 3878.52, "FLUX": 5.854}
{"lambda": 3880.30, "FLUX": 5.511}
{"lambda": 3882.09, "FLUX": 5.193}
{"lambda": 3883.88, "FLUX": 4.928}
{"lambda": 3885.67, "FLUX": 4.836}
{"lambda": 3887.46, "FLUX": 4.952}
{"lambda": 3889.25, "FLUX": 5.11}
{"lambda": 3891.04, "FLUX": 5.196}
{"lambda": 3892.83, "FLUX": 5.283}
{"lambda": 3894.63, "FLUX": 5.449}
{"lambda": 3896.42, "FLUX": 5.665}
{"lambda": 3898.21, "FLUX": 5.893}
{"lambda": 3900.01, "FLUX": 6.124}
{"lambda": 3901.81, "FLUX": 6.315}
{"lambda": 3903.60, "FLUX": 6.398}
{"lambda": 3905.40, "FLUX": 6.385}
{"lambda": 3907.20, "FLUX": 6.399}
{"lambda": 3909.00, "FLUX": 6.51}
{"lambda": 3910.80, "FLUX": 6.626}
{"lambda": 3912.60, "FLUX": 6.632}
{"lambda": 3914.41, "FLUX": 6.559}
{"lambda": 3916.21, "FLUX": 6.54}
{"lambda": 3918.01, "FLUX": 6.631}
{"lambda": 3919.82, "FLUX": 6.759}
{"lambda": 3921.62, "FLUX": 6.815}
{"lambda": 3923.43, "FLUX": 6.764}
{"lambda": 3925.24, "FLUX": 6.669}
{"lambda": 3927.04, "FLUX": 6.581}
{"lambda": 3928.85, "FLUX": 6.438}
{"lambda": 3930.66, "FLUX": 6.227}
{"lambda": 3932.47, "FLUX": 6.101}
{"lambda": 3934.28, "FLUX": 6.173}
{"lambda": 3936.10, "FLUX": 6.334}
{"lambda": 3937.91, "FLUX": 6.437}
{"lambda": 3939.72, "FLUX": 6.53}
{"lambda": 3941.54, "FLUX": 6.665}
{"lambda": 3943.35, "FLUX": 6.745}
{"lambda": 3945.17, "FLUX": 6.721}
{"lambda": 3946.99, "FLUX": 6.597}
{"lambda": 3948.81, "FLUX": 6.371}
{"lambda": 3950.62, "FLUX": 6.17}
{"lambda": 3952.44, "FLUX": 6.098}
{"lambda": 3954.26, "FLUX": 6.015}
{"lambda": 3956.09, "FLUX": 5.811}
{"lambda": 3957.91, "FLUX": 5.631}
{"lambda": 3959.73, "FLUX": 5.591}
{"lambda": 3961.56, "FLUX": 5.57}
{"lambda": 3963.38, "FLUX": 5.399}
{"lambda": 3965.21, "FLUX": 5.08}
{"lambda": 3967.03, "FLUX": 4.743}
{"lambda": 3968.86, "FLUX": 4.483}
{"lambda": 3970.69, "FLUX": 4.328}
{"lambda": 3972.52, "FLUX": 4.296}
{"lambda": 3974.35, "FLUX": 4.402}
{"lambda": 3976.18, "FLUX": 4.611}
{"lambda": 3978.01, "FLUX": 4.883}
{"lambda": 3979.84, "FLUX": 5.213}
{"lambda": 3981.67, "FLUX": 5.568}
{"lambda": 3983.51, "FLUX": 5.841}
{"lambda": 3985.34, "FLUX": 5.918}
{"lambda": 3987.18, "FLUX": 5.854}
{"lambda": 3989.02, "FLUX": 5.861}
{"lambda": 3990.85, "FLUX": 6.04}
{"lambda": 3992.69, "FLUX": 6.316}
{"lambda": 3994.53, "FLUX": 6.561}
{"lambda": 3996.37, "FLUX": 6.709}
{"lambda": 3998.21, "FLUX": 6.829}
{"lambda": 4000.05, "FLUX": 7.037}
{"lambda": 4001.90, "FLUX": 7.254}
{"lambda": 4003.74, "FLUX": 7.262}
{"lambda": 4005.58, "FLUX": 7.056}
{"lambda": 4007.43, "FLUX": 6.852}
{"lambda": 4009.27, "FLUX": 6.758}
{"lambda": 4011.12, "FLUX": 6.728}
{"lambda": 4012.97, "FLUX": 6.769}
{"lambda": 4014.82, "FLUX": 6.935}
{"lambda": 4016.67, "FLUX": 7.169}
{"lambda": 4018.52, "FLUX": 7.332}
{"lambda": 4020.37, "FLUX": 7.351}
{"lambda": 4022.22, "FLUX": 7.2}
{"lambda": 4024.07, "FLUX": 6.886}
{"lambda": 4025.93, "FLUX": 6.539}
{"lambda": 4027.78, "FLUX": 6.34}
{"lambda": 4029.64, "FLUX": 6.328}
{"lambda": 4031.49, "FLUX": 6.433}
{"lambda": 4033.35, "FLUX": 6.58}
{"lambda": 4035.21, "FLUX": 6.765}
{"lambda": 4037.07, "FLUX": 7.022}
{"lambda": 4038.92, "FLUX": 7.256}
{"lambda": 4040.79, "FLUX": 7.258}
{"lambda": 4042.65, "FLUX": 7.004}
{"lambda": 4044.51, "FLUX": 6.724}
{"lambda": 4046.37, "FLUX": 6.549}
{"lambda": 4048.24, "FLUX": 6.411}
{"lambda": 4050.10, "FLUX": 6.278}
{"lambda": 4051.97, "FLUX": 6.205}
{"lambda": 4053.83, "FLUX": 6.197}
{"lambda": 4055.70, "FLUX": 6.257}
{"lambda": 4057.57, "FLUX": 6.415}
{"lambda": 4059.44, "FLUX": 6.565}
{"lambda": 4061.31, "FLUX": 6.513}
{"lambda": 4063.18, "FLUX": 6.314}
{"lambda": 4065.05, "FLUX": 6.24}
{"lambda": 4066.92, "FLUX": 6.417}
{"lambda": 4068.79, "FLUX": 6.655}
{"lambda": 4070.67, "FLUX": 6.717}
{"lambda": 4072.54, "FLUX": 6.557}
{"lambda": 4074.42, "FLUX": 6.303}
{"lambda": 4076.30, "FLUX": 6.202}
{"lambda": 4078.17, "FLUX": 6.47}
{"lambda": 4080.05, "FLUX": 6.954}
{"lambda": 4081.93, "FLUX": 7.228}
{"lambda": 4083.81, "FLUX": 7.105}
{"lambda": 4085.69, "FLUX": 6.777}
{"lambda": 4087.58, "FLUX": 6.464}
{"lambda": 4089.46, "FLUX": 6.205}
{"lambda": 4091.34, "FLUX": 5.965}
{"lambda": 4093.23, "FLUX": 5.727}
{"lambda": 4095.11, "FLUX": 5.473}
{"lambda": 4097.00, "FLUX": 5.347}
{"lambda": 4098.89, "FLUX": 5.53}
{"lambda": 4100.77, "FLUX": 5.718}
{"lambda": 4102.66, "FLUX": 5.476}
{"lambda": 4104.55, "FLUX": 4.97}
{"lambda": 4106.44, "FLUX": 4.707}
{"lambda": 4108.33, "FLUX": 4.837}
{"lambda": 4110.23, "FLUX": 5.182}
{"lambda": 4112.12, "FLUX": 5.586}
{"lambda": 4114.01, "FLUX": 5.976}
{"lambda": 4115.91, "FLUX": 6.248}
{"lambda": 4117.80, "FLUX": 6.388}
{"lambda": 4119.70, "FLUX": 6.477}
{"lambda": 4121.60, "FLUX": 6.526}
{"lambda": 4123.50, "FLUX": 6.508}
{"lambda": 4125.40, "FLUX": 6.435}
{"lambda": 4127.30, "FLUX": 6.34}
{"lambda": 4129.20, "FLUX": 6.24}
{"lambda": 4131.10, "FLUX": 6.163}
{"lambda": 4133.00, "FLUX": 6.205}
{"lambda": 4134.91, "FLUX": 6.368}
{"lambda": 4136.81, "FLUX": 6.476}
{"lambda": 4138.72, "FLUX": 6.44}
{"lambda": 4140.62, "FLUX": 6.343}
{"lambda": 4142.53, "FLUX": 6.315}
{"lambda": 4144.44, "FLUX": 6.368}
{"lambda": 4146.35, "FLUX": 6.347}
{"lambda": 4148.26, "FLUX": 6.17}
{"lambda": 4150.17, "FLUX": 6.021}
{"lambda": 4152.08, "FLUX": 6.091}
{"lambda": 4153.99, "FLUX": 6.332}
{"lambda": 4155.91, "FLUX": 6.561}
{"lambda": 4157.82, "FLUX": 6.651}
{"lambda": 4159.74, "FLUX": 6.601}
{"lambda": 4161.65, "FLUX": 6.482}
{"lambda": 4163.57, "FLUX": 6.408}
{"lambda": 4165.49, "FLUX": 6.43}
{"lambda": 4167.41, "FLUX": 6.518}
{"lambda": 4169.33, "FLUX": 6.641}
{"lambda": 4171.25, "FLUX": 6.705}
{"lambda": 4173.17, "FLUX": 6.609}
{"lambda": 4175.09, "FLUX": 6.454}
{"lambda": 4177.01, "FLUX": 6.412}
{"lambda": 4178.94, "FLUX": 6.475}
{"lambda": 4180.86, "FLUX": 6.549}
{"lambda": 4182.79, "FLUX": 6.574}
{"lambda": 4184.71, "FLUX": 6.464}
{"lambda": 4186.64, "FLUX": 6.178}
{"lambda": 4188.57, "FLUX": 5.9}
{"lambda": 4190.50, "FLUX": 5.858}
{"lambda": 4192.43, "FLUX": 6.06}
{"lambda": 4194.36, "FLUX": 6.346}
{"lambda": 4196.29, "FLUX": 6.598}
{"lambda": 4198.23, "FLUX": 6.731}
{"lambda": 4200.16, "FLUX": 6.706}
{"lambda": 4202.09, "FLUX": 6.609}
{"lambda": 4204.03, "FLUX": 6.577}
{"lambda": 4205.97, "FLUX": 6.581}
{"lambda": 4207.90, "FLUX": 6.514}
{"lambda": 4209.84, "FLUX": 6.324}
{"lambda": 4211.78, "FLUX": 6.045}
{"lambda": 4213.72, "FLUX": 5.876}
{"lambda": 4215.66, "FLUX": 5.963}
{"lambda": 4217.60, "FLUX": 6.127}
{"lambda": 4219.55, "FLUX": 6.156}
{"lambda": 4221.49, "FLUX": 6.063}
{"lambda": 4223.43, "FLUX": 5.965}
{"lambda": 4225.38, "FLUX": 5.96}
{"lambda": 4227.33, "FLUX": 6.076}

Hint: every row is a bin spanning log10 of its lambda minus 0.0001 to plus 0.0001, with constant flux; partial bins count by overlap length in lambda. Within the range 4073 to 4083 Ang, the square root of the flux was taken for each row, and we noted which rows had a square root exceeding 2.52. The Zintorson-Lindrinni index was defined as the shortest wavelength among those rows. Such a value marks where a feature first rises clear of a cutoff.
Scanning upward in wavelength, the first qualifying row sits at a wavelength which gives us 4078.17 Ang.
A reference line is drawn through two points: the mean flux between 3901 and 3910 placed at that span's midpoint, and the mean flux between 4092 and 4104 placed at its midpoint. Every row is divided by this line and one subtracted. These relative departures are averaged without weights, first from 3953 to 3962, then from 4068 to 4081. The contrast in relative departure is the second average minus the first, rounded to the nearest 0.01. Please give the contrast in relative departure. 0.23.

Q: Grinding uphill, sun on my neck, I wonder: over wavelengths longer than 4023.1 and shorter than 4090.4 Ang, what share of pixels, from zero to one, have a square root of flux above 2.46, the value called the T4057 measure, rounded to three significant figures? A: 1.00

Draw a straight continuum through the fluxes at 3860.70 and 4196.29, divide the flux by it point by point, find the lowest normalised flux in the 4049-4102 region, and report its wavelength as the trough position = 4097.00 Ang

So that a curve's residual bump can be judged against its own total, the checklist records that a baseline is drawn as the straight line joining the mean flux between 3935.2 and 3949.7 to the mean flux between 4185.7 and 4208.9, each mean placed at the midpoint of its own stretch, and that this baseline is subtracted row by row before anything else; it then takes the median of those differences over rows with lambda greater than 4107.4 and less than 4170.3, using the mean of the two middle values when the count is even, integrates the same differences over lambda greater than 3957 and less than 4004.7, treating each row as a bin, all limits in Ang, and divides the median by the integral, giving 0.001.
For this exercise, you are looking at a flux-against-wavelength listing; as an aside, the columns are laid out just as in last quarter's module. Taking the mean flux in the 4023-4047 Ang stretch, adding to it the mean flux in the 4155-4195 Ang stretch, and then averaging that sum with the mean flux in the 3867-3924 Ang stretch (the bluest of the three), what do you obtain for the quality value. 9.63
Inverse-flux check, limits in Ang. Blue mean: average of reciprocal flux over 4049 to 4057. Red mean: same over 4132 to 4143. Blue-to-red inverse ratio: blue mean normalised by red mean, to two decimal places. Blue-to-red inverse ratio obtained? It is 1.02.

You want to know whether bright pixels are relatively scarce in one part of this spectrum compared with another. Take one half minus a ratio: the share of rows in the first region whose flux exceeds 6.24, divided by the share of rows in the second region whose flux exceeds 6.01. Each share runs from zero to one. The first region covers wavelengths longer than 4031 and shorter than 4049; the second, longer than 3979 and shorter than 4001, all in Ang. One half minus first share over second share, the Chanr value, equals -1.5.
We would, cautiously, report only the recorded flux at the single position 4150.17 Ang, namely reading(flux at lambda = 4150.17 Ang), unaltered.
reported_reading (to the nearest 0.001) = 6.021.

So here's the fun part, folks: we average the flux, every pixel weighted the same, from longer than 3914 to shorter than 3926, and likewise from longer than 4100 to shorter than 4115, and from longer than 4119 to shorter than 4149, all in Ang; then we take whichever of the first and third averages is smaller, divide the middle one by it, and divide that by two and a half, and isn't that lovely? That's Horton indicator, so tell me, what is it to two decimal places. 0.33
